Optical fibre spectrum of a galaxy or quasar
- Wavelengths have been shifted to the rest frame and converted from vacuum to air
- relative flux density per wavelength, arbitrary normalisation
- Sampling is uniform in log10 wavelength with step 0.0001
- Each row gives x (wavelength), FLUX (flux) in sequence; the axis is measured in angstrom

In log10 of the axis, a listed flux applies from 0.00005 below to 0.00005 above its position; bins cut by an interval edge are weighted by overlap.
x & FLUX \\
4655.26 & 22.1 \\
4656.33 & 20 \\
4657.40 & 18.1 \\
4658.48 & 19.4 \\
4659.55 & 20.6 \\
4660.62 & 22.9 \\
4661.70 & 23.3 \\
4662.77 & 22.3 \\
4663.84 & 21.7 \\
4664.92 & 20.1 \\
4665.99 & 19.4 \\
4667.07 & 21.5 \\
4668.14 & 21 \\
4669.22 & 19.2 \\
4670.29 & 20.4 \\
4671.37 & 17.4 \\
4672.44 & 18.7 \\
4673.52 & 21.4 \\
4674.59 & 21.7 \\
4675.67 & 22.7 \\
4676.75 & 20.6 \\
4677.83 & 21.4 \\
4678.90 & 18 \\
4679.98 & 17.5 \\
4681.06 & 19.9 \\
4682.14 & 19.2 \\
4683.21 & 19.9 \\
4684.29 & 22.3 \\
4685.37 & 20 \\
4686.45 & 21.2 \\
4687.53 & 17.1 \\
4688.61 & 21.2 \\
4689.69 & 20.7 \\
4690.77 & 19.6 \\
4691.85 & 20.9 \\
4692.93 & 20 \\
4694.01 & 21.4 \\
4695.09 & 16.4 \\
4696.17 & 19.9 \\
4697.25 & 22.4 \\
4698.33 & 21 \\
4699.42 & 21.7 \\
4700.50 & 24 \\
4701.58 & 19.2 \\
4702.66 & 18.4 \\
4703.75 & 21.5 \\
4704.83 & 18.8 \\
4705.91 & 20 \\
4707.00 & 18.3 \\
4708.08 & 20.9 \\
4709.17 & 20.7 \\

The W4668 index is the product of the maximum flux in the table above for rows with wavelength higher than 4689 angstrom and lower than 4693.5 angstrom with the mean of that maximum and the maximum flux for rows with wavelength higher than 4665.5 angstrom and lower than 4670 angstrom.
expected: 443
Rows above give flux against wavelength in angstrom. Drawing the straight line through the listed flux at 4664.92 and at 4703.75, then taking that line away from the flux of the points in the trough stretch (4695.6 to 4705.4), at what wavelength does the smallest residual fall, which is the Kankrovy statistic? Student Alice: 4702.66 angstrom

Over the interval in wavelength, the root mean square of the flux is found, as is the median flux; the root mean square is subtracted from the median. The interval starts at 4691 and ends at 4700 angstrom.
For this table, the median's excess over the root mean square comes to 0.42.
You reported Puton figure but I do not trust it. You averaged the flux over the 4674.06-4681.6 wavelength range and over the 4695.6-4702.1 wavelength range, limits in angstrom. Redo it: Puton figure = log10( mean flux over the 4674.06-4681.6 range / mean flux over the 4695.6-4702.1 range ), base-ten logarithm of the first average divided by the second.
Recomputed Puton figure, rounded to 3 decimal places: -0.023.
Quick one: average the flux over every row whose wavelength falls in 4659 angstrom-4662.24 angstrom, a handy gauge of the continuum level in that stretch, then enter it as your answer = 22.3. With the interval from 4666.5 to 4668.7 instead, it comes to 21.2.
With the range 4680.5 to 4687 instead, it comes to 20.4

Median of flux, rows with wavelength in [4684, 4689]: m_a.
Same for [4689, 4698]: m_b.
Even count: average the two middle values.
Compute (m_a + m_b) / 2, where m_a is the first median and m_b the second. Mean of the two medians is 20.8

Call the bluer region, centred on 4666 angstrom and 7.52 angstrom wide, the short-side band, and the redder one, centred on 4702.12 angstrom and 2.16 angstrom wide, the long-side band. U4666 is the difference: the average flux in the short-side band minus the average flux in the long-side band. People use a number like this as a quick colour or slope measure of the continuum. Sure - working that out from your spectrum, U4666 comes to 1.9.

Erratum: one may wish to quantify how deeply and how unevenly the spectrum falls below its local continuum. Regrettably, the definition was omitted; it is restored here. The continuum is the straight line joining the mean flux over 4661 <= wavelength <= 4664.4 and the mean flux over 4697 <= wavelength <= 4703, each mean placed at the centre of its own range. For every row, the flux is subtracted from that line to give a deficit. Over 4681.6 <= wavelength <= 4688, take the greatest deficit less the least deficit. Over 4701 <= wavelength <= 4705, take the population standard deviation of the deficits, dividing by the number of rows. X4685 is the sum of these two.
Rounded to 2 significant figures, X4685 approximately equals 6.3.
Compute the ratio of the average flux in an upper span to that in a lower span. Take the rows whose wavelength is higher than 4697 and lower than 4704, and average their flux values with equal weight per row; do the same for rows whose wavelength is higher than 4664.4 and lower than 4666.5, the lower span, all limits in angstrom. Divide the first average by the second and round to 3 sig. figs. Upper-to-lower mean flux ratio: 1.07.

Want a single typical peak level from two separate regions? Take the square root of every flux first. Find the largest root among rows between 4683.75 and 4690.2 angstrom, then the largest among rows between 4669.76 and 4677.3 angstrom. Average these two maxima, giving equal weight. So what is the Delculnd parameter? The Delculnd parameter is 4.74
